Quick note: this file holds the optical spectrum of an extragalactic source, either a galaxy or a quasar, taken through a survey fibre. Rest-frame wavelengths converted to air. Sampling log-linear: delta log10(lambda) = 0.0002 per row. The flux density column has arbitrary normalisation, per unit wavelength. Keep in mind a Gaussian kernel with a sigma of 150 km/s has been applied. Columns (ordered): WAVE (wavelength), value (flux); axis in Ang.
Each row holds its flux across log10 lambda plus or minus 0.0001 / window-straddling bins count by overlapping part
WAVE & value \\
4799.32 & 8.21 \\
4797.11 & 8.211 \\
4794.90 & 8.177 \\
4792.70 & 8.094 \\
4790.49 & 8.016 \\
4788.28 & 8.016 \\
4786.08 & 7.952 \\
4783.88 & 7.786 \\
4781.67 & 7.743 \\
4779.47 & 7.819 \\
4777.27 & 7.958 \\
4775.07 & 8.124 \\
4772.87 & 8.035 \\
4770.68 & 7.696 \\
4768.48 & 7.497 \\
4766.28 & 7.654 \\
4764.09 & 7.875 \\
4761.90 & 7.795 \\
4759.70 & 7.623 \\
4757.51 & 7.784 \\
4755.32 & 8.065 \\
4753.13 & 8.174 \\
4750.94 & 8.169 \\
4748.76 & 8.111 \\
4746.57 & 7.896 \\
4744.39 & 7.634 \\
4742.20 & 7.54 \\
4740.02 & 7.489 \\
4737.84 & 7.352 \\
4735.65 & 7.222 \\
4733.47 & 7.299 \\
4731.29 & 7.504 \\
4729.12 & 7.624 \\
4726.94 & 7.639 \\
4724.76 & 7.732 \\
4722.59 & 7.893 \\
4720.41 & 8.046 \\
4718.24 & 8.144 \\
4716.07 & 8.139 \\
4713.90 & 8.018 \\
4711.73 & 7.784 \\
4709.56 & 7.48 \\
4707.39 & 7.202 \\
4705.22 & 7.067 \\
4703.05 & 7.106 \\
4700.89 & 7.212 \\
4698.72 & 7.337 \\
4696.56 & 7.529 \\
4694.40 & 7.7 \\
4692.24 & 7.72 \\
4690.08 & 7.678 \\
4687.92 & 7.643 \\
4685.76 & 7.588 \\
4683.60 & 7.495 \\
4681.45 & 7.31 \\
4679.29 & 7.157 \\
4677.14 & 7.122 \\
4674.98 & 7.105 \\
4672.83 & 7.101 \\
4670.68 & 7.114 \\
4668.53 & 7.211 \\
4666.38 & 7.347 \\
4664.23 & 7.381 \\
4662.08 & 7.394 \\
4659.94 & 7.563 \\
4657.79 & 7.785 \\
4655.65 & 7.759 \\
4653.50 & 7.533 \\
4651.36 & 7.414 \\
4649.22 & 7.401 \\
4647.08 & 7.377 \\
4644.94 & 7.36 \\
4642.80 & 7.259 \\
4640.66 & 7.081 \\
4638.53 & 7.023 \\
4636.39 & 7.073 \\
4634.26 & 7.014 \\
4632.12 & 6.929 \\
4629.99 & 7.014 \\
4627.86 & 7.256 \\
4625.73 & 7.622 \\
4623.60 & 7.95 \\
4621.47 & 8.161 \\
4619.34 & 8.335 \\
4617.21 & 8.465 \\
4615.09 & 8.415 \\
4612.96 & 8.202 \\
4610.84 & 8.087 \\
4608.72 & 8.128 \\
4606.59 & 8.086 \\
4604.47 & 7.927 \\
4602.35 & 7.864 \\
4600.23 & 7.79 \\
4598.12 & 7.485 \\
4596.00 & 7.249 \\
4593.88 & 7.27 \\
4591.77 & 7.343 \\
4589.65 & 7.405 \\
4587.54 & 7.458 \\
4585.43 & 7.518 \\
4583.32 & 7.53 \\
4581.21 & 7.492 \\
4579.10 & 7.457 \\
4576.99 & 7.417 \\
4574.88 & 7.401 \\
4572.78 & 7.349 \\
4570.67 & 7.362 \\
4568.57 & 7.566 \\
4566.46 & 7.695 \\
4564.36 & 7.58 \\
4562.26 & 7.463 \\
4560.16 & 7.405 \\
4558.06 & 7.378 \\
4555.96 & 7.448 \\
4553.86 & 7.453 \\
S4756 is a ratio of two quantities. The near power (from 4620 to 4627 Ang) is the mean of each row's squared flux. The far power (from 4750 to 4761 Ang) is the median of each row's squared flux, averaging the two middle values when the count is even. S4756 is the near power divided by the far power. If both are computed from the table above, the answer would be 0.96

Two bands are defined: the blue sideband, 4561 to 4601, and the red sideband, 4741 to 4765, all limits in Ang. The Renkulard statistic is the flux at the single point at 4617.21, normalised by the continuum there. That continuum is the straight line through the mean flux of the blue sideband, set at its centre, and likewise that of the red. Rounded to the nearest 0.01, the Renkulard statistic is 1.12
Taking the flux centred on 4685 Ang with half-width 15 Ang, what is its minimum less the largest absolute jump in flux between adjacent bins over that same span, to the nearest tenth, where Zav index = 6.9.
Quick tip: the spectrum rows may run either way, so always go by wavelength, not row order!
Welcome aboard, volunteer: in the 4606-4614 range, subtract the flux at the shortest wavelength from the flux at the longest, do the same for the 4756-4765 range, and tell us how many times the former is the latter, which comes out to 1.3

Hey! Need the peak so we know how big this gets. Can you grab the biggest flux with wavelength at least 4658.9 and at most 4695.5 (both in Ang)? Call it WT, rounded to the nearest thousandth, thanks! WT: 7.720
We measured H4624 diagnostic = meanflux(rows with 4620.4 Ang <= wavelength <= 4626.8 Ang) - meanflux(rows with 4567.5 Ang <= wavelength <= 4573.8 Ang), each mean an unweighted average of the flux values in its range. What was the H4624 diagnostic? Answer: 0.5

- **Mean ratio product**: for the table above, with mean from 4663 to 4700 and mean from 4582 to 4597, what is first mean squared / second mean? 7.4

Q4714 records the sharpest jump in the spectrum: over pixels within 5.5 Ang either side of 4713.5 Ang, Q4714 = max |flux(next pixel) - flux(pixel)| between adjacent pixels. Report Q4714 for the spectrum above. 0.30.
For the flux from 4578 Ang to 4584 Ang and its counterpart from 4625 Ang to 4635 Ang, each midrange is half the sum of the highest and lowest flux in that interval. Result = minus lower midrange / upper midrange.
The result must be -1.03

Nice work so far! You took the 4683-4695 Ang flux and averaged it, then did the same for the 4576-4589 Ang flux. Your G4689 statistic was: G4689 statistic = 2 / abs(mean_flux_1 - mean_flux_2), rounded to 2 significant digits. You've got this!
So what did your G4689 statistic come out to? 13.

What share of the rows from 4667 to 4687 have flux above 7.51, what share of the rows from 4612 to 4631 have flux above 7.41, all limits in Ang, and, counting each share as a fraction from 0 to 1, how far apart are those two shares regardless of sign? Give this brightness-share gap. 0.67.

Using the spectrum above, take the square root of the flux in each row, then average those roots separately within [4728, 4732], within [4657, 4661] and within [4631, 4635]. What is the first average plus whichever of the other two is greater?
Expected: 5.52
